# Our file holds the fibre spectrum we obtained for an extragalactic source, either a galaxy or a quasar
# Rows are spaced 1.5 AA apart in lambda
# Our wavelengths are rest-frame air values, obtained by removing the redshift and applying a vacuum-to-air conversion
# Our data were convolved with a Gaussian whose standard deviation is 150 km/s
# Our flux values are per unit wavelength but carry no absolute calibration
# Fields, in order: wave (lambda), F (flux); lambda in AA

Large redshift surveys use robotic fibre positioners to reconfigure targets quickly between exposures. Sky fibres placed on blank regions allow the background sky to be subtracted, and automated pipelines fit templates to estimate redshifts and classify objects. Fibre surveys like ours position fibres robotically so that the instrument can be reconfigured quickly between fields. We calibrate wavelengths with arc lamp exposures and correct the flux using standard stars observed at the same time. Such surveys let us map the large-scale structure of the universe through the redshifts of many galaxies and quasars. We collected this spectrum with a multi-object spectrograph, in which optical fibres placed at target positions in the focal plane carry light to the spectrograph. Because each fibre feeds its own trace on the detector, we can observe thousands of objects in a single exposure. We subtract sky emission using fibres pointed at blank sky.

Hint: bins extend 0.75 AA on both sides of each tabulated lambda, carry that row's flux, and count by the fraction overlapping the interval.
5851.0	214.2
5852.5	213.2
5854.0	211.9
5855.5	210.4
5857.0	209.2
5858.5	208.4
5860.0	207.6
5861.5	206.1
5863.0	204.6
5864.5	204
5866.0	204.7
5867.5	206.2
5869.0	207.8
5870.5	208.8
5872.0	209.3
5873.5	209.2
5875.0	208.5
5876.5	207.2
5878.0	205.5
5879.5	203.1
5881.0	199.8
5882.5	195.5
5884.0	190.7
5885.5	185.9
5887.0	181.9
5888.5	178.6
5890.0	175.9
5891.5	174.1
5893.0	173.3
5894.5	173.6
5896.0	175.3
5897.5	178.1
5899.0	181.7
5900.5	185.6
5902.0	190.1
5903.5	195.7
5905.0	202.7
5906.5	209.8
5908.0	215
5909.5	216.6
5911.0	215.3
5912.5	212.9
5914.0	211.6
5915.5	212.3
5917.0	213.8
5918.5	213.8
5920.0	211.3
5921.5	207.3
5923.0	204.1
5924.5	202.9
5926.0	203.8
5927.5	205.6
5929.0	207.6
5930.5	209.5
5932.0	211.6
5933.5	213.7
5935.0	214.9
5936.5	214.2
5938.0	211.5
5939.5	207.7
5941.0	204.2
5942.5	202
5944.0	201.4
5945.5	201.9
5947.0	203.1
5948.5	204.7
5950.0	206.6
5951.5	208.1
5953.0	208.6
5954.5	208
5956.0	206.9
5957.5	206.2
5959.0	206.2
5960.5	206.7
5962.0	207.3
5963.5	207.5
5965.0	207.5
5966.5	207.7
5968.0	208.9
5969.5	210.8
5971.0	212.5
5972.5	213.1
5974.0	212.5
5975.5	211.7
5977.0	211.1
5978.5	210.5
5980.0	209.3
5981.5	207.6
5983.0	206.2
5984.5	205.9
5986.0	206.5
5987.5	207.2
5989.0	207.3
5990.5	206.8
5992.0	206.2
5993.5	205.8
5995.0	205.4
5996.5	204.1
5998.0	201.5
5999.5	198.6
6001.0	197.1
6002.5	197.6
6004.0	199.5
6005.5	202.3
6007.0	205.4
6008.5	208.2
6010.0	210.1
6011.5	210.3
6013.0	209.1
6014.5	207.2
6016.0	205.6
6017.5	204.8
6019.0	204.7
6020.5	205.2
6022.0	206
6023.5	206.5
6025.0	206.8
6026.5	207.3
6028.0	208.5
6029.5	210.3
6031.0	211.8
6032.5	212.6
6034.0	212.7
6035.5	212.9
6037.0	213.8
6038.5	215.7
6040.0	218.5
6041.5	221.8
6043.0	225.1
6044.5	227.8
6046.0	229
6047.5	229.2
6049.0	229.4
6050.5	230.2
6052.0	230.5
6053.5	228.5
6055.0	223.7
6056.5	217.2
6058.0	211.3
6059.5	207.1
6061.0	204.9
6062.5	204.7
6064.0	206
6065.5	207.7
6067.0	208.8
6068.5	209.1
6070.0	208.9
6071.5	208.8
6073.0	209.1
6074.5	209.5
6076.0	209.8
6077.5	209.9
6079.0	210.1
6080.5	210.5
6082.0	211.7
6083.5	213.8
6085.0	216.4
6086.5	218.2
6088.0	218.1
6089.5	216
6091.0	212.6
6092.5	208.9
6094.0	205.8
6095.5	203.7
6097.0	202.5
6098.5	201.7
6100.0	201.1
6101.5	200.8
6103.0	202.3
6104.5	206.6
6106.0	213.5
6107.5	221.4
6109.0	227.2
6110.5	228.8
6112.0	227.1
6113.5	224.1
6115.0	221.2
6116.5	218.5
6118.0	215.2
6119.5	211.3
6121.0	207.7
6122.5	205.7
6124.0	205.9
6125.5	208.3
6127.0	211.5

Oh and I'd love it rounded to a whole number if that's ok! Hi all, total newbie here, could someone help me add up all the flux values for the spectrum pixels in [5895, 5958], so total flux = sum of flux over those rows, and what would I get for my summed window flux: 8618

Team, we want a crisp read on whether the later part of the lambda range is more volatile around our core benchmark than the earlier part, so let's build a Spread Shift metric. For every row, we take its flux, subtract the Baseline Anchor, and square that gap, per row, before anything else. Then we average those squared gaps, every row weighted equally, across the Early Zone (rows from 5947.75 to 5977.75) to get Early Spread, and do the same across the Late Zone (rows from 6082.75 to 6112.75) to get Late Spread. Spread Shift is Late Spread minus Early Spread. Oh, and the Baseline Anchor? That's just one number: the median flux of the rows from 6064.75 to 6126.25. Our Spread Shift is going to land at 81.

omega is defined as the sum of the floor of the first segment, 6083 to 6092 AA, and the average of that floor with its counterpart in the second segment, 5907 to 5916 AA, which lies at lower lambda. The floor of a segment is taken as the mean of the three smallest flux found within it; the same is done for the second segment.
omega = 427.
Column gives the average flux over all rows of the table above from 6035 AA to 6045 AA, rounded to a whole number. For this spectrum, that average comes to 219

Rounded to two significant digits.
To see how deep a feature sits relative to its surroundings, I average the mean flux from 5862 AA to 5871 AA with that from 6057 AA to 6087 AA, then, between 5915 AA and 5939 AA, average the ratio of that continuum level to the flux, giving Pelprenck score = 0.99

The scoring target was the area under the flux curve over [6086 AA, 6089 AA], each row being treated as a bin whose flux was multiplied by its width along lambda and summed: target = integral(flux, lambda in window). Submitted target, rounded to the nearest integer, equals 654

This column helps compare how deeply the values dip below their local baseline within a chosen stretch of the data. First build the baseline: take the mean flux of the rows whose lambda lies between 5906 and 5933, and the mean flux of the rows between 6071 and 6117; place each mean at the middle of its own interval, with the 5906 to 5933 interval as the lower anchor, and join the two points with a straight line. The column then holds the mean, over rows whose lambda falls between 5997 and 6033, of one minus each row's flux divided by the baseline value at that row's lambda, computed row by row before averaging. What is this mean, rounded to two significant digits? 0.028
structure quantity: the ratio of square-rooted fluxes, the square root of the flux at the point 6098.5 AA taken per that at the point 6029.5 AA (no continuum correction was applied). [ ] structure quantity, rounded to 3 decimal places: 0.979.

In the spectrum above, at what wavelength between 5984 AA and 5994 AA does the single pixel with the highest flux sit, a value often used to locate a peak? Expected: 5989.0 AA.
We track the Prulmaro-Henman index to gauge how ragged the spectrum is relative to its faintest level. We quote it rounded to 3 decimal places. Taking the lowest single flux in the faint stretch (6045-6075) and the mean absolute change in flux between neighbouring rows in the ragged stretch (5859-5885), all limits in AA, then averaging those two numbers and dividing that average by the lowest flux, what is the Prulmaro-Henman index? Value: 0.504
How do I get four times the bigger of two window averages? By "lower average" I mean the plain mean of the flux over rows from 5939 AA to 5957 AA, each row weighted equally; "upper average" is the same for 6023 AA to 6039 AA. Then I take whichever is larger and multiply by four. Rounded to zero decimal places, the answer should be 843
